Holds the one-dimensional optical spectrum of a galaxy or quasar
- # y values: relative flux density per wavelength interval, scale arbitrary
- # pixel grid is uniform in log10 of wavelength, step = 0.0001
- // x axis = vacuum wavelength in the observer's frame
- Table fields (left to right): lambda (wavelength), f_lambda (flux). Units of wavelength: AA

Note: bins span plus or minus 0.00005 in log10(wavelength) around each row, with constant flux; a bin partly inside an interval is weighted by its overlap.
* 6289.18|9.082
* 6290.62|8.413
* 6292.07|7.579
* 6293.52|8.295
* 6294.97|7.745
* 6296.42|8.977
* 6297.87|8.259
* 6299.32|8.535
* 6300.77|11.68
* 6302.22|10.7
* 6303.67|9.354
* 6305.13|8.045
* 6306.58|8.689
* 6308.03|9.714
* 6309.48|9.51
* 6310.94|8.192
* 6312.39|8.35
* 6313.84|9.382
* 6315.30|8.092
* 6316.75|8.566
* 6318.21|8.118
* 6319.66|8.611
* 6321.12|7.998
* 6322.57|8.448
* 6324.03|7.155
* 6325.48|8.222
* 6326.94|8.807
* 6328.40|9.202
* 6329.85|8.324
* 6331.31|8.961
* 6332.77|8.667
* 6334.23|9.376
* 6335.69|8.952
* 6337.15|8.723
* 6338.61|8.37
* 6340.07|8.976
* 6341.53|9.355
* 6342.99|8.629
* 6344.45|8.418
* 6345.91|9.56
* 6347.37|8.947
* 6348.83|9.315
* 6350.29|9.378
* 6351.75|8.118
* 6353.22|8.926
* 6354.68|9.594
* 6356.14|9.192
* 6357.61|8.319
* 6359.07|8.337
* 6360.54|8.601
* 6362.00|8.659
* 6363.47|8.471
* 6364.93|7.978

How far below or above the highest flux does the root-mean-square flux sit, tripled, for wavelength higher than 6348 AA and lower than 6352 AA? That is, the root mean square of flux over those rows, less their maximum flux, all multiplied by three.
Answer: -1.27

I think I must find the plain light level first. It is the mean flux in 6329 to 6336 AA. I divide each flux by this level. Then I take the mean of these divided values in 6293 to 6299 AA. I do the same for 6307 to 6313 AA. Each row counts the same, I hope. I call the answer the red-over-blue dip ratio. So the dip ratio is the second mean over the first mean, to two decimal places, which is 1.07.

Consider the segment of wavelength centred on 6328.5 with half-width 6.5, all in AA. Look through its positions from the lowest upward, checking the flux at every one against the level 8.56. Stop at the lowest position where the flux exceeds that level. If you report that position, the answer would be 6326.94 AA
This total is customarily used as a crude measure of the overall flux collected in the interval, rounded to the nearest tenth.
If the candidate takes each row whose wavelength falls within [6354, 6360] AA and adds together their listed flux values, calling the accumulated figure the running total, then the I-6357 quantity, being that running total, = 35.4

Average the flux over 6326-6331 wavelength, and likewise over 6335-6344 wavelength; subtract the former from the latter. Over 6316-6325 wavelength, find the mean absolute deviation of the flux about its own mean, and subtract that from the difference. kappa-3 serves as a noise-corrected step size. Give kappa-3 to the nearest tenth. -0.3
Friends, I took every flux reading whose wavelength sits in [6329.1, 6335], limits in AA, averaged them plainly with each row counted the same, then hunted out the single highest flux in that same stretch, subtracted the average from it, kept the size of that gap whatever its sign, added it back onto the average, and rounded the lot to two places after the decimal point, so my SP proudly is 9.38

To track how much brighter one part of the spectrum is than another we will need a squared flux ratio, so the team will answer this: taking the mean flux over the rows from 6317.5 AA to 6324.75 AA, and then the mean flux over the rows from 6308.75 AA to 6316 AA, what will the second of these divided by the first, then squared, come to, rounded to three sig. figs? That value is 1.16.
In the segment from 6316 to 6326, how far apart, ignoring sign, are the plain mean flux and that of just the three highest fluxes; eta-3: 0.38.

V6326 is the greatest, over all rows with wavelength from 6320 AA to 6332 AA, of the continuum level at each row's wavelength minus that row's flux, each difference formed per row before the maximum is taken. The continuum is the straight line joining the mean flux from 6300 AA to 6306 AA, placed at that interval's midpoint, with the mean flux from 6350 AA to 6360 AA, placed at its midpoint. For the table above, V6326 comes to 2.3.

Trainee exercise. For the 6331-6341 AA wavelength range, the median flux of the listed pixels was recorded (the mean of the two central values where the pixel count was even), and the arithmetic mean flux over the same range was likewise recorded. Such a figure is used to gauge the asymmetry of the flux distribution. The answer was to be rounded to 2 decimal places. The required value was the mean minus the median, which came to -0.09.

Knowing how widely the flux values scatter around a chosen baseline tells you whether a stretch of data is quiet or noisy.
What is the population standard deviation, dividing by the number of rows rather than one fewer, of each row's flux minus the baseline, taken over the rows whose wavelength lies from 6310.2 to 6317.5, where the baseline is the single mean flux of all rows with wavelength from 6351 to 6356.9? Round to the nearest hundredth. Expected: 0.46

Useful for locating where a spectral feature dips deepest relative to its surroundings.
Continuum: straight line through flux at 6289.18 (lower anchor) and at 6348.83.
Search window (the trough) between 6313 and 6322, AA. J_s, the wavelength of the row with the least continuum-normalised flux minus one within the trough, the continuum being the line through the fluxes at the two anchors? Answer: 6321.12 AA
